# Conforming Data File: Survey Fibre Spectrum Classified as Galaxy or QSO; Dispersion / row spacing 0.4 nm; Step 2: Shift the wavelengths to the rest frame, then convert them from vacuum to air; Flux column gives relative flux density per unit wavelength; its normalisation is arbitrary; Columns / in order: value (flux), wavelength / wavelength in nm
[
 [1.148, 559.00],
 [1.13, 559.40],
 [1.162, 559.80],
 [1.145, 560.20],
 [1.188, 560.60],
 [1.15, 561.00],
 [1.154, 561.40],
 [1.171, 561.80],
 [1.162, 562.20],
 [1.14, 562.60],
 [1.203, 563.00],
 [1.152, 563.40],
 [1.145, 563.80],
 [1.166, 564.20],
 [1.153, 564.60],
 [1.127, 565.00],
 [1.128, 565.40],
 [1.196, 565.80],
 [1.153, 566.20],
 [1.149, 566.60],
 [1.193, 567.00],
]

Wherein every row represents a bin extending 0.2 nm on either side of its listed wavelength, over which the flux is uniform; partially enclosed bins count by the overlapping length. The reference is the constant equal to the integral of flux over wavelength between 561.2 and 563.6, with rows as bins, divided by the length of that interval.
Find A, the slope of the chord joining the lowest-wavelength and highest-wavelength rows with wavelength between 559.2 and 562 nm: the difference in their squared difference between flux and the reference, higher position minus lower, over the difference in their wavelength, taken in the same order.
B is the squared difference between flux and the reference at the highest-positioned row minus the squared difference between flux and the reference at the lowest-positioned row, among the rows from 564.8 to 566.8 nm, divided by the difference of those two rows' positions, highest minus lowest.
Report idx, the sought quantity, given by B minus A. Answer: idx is -0.0003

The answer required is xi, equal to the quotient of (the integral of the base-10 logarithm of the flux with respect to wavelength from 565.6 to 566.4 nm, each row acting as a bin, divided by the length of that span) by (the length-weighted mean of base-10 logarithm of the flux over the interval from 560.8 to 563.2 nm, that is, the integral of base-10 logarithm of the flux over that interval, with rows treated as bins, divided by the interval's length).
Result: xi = 1.06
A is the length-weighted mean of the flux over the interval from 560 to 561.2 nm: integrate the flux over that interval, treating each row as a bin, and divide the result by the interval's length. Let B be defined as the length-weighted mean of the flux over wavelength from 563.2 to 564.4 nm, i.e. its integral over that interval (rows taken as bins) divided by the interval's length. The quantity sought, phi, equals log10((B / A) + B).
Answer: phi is 0.332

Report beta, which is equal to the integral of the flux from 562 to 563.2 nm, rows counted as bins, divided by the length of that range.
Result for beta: 1.17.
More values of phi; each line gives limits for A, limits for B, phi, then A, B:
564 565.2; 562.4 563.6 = 0.338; 1.15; 1.165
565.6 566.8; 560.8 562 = 0.333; 1.17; 1.158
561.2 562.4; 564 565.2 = 0.330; 1.16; 1.149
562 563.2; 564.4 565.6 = 0.324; 1.17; 1.136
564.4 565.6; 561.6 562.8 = 0.338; 1.14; 1.158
